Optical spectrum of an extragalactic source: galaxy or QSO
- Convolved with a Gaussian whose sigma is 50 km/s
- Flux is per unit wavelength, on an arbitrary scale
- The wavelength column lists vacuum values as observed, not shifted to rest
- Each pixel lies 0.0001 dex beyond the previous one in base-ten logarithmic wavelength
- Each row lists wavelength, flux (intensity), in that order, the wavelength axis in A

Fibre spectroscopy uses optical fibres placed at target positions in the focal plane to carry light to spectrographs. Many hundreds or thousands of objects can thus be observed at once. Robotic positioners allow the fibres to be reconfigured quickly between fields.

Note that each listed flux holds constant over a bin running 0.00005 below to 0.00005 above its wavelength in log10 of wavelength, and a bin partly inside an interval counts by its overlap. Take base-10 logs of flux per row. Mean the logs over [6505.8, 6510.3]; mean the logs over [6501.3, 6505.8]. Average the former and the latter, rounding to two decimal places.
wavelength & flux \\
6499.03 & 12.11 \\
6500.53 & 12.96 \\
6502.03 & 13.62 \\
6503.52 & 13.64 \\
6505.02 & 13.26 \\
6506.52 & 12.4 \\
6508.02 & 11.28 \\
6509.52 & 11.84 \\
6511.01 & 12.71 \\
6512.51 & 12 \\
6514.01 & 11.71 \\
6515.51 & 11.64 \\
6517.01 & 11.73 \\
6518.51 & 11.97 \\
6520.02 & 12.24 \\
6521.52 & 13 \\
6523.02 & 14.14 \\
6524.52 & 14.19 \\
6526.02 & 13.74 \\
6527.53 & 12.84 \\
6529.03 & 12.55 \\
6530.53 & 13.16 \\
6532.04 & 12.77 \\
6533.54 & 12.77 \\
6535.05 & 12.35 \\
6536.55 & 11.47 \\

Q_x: 1.10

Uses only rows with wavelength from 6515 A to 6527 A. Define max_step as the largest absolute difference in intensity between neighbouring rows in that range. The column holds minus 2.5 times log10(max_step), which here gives -0.14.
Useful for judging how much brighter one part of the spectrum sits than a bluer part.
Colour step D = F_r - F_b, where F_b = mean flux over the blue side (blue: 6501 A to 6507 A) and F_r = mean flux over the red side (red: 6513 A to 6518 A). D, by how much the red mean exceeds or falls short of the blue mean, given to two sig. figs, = -1.5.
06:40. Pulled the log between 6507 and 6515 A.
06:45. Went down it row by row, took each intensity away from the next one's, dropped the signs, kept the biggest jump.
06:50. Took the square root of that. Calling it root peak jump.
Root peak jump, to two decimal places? 0.93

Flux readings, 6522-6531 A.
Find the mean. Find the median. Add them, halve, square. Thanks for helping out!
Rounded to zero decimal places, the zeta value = 181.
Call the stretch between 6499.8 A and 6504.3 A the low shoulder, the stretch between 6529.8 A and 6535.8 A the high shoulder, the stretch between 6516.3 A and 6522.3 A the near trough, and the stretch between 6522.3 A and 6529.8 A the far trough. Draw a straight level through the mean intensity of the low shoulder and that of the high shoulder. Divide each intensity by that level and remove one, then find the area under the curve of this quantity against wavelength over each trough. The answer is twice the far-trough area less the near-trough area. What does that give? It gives 1.05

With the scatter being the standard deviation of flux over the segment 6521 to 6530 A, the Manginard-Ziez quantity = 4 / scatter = 6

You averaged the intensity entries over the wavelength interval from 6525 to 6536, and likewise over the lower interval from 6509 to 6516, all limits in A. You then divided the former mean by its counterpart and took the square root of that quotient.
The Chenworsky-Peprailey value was 1.04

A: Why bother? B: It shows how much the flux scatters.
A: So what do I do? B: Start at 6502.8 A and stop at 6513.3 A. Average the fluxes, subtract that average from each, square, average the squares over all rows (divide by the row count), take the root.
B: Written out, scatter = 0.76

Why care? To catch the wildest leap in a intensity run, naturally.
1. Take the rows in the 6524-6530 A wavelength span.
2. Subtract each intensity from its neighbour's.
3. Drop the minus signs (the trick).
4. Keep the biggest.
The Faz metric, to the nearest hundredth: 0.90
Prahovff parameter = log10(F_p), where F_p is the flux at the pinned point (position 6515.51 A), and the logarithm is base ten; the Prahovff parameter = 1.07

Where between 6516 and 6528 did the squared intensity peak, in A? 6524.52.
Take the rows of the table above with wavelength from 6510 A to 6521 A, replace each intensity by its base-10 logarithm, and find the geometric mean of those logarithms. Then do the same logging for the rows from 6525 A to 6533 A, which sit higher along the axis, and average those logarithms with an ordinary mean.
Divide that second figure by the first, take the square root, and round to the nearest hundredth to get 1.02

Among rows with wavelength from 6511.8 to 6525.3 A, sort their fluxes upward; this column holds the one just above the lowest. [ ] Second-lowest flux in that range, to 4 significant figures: 11.71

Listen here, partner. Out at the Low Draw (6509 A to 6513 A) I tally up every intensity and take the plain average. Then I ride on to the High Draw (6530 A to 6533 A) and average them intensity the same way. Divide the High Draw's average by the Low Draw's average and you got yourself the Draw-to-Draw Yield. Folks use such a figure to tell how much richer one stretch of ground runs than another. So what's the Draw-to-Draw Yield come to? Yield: 1.06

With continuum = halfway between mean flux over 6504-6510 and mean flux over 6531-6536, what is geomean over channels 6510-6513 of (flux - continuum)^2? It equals 0.12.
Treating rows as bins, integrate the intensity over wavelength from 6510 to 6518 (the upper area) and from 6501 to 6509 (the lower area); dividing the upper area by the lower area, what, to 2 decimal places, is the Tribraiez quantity 0.93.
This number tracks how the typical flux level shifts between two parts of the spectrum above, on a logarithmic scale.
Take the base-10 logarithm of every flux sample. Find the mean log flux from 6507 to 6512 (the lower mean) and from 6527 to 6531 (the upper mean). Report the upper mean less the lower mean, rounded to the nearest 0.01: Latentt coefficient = 0.03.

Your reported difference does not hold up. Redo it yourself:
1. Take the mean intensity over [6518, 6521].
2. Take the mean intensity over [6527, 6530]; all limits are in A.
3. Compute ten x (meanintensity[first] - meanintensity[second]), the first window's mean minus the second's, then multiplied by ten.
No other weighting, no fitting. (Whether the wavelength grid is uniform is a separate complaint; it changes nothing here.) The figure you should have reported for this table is -6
